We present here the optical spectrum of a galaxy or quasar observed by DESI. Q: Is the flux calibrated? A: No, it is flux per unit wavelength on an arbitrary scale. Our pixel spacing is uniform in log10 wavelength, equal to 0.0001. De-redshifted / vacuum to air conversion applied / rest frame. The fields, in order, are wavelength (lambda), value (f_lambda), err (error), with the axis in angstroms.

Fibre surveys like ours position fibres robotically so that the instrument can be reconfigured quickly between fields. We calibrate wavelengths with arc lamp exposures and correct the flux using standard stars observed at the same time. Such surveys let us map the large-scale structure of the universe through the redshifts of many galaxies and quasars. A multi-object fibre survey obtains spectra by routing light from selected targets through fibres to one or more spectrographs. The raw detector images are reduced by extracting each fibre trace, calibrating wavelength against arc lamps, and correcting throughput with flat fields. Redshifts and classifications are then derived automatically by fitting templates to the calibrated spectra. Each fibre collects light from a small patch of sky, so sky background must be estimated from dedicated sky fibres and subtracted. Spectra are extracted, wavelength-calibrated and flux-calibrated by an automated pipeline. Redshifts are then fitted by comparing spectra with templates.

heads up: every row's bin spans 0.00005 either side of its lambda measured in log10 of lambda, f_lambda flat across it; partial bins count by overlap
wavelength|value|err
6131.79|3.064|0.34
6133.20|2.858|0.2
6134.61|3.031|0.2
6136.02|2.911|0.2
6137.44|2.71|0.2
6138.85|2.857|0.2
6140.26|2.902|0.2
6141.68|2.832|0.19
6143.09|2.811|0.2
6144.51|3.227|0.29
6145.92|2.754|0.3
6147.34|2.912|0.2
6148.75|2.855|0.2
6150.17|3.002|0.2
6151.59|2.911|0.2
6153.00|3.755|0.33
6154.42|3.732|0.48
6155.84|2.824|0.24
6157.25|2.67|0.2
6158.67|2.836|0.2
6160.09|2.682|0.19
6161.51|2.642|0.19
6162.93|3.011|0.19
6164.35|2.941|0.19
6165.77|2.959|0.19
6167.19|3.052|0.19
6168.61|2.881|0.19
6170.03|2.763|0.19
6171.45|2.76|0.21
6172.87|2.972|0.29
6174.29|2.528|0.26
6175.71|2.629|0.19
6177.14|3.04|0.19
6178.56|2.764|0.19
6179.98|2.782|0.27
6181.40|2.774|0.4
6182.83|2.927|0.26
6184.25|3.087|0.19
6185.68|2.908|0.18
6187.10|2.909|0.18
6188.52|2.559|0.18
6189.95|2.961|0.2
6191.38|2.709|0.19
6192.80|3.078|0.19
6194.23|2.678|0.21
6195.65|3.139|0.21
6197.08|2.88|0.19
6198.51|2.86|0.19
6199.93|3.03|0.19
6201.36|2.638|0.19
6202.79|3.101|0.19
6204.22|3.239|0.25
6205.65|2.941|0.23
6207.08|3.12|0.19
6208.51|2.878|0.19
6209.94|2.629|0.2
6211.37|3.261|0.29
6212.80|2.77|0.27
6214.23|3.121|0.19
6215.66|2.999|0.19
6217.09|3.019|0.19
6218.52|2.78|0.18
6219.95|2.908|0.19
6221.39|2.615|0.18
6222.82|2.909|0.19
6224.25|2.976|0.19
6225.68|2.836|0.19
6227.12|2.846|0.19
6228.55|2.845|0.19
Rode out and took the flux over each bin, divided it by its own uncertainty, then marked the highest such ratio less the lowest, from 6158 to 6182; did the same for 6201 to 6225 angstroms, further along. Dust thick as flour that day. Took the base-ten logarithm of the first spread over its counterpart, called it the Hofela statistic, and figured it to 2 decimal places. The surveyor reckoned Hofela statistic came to 0.17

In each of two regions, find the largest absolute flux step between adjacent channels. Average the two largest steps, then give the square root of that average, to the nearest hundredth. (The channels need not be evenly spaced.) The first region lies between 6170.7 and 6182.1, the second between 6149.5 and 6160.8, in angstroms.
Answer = 0.82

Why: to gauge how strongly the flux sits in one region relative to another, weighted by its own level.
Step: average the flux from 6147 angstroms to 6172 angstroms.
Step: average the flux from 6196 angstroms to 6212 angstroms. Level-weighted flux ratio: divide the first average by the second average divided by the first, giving 2.95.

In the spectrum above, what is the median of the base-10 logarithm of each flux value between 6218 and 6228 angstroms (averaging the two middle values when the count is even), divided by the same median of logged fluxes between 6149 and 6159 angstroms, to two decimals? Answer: 0.98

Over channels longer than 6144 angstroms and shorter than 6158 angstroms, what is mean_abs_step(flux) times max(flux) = 1.2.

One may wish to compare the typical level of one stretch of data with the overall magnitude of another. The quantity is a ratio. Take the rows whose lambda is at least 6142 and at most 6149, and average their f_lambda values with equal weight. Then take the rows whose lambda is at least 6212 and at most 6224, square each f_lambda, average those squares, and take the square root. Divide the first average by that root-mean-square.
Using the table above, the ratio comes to 1.01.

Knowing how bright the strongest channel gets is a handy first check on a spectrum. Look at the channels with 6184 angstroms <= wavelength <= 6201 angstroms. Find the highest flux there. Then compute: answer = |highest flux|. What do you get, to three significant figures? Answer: 3.14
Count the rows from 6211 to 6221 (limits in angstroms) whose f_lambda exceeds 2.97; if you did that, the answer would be 4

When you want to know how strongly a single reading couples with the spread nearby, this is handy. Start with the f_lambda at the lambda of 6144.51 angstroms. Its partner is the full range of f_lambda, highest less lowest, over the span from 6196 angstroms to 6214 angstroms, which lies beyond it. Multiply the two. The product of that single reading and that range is 2.04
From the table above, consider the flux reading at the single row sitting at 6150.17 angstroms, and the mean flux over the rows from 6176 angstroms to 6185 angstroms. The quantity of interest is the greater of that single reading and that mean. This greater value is 3.00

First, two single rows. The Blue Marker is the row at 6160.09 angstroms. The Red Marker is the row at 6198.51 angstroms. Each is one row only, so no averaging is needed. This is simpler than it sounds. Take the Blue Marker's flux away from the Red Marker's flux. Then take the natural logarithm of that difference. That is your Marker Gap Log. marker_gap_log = -1.7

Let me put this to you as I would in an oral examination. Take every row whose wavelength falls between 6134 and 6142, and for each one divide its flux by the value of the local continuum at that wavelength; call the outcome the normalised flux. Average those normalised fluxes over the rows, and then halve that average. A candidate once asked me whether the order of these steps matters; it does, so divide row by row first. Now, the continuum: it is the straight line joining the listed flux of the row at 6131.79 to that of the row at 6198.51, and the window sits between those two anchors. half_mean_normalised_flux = 0.472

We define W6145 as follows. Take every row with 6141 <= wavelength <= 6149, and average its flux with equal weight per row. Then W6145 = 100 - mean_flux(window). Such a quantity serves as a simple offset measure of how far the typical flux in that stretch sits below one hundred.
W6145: 97.10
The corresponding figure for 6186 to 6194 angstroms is 97.16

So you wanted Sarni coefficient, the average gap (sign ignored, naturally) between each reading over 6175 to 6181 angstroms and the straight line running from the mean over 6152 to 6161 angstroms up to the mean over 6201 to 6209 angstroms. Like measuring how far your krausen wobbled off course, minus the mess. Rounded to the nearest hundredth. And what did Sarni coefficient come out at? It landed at 0.24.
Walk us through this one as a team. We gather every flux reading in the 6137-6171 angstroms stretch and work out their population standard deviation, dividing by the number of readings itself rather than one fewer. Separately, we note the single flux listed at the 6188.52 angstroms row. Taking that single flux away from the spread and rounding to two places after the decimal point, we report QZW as -2.28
